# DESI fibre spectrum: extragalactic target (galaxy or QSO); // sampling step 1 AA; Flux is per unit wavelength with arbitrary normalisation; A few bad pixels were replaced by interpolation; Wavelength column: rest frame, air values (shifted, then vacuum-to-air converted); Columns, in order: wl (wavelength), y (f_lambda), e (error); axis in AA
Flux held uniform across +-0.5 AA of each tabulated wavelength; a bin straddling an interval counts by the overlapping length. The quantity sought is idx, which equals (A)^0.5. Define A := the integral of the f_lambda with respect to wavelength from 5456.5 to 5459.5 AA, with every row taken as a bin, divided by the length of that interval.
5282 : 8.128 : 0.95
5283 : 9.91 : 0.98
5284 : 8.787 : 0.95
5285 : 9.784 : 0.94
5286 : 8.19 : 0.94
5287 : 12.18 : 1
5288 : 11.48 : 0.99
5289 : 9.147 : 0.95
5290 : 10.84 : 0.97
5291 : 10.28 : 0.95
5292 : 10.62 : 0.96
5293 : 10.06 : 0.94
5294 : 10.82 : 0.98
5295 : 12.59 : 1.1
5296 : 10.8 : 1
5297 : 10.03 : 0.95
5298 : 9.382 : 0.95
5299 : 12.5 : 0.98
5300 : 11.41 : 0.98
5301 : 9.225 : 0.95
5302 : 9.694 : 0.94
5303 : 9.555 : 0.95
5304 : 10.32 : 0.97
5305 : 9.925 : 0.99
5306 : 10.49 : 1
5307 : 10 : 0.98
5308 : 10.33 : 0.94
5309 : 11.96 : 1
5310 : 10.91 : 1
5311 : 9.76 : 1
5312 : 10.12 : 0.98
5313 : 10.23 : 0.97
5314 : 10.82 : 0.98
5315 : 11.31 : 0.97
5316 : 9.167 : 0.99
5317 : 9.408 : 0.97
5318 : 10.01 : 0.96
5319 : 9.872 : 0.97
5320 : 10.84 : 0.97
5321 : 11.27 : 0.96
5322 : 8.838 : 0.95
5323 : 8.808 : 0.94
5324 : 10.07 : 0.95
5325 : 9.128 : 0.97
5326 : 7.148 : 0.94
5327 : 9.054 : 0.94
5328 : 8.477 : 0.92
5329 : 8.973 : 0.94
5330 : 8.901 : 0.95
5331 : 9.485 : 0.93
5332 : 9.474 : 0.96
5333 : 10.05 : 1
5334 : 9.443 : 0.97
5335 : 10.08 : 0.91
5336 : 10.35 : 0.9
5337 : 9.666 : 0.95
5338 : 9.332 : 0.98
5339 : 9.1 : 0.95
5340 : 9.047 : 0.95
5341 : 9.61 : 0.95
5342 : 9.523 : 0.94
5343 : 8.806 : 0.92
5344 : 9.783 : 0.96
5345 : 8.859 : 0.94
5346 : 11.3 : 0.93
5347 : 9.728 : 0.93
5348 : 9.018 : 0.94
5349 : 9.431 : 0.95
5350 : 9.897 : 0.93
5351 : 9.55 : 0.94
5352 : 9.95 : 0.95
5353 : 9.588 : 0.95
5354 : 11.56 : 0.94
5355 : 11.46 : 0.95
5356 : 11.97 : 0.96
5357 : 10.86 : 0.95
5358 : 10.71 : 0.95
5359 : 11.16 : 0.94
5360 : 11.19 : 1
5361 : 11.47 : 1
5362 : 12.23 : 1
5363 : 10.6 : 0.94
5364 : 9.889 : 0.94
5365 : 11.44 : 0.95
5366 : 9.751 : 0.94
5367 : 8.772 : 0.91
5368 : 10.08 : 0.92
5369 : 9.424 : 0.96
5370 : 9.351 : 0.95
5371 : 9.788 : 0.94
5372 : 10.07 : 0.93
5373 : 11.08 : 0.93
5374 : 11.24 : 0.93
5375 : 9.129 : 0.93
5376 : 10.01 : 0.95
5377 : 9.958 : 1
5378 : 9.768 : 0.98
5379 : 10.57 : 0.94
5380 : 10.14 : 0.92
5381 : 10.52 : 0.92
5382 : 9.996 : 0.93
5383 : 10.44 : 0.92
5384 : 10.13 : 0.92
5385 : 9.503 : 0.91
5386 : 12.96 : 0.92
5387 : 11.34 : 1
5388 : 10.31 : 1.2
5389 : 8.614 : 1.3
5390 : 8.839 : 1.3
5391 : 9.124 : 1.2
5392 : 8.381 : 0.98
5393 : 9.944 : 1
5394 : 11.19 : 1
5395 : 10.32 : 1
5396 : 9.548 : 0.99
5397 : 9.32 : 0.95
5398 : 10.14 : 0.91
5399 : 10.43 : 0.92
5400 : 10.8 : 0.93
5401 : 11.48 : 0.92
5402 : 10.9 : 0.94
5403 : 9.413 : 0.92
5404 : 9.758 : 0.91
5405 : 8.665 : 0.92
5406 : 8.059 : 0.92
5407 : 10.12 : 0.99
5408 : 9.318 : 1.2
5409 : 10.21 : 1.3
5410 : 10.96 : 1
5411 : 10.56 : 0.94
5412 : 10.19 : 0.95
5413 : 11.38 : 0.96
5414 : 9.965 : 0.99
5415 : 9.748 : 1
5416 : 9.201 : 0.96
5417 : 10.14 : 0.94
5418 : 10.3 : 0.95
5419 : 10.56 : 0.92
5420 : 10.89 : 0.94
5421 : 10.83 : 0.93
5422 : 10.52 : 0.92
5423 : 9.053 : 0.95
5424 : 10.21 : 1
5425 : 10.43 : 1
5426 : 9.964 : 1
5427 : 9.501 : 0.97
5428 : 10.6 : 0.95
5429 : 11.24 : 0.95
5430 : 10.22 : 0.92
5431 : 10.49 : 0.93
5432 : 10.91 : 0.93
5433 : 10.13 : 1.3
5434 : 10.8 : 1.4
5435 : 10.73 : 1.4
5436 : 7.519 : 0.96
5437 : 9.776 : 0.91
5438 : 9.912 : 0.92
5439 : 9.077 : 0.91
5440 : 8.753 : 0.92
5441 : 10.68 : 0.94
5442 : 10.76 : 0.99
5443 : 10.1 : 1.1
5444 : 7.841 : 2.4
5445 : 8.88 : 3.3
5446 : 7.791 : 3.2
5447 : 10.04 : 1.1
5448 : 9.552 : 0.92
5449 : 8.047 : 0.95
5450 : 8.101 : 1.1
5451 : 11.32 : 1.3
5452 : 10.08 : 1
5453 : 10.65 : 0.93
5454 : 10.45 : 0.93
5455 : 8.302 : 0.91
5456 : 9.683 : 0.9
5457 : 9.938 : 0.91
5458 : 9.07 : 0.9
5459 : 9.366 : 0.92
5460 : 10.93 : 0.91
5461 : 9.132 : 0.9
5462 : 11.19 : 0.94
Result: 3.08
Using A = 9.5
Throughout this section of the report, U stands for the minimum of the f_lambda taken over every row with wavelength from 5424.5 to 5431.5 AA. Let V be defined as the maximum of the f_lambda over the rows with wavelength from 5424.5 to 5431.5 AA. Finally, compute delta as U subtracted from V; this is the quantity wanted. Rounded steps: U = 9.501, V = 11.24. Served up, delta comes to 1.7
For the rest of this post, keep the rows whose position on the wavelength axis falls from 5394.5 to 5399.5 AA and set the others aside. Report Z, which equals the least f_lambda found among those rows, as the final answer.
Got 9.32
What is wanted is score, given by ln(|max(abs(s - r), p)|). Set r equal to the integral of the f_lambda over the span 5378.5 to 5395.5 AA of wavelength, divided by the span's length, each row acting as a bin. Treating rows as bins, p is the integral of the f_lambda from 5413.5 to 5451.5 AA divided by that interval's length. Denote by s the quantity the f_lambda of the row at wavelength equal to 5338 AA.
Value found 2.29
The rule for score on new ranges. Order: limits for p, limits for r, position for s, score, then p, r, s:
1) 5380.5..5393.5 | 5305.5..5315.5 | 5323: 2.30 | 10.0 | 10.6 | 8.808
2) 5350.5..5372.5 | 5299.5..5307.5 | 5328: 2.35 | 10.5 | 10.1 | 8.477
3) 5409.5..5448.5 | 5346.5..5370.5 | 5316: 2.30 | 10.0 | 10.4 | 9.167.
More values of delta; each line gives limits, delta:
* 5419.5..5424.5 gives 1.8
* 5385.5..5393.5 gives 4.6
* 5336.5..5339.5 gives 0.6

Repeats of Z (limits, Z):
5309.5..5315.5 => 9.76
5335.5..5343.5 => 8.806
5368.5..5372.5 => 9.351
